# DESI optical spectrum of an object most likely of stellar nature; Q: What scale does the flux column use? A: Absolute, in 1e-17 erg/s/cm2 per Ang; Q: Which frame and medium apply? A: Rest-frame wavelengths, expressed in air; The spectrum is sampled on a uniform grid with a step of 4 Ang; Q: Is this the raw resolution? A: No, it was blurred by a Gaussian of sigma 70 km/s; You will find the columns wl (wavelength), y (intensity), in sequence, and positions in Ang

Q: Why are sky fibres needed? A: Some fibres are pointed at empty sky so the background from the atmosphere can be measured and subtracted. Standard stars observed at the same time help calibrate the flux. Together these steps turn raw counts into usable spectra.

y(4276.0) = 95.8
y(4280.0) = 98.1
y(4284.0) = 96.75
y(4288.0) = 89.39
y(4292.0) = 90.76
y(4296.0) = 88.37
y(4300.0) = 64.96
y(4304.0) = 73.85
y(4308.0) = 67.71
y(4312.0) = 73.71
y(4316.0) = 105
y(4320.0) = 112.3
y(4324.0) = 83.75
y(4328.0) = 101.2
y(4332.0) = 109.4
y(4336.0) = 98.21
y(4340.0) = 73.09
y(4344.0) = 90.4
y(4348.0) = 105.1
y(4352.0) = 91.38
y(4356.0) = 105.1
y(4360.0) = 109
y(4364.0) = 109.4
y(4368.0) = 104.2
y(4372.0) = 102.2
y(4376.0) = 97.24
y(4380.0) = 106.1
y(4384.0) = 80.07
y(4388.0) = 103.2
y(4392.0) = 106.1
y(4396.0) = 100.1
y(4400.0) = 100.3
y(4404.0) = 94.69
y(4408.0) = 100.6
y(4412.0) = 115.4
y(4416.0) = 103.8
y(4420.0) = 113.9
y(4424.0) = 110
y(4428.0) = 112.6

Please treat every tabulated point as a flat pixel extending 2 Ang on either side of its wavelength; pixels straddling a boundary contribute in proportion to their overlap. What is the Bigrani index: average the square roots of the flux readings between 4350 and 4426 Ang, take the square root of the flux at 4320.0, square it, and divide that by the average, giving 11.1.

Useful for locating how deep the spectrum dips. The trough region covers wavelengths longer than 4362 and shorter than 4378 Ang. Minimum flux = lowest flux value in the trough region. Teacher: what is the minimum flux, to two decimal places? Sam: 97.24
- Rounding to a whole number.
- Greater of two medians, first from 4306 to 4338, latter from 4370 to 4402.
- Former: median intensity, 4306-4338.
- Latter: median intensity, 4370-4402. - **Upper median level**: 101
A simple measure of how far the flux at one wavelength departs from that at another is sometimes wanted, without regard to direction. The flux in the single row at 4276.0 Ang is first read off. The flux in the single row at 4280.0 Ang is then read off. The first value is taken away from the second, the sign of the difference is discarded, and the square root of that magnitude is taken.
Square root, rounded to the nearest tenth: 1.5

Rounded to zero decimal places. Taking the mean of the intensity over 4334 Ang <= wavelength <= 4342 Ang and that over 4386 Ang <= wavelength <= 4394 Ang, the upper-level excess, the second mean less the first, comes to 19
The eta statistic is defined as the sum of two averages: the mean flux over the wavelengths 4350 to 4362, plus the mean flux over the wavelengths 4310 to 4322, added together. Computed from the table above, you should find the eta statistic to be 199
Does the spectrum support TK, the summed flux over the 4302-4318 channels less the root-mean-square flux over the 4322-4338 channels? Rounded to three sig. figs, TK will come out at 222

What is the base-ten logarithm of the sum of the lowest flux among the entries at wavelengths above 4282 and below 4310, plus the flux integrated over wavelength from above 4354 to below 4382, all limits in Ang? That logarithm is 3.48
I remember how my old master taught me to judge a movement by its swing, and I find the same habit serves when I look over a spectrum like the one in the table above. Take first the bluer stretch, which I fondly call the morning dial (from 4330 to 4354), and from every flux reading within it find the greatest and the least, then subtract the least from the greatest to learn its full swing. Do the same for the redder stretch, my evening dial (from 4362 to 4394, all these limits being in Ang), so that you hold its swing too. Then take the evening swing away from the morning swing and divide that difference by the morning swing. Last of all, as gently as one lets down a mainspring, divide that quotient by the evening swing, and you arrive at 0.007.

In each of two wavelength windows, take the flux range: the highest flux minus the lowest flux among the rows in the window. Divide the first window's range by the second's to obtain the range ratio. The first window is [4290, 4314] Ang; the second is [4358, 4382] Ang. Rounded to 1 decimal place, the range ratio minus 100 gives -97.9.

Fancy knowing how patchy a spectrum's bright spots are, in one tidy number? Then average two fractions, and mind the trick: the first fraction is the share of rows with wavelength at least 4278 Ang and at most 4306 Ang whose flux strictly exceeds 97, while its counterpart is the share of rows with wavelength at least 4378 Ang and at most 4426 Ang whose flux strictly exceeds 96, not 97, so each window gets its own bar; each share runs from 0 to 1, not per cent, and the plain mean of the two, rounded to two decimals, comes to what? 0.49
